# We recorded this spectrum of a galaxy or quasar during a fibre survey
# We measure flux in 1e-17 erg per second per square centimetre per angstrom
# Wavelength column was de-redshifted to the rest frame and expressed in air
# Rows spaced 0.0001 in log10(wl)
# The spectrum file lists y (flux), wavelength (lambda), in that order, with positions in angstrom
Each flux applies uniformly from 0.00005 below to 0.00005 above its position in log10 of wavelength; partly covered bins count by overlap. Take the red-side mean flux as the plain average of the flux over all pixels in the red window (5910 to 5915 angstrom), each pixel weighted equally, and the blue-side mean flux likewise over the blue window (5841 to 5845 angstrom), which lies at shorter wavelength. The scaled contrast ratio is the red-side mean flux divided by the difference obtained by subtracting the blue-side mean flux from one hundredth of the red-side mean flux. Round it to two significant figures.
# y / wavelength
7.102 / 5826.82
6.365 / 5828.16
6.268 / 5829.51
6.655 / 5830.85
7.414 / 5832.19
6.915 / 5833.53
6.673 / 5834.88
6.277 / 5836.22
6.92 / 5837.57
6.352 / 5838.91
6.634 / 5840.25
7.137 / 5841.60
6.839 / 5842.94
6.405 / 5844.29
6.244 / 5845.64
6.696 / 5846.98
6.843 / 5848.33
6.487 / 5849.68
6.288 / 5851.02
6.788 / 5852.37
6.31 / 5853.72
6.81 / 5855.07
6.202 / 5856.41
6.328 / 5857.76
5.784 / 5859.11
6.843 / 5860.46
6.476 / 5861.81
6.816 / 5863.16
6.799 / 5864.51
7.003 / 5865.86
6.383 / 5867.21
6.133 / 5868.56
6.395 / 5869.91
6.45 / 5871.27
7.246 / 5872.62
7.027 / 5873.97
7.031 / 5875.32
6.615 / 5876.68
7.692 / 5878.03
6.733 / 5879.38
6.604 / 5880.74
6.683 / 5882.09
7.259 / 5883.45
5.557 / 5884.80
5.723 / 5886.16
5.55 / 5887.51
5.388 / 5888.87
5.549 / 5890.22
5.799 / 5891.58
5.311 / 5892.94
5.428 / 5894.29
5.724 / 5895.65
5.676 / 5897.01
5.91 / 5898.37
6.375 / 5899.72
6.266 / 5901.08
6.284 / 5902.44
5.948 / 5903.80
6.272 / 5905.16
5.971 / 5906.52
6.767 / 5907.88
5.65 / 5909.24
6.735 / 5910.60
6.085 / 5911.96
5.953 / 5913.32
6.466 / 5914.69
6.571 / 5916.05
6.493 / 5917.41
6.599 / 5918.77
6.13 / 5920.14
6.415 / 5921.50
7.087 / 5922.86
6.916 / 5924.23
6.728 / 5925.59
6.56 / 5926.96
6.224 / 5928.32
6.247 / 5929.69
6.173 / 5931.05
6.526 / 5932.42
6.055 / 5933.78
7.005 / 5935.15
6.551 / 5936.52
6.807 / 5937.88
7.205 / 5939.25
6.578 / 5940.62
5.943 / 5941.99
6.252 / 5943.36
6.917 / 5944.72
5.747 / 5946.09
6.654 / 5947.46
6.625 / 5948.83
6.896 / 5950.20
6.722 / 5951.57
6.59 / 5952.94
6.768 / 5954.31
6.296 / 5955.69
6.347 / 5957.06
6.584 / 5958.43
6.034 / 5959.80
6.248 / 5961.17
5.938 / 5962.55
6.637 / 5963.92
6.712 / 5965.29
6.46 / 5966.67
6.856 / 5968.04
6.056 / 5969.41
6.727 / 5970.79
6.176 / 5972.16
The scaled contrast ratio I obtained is -0.94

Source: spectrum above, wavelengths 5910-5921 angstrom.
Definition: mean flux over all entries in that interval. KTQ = 6.38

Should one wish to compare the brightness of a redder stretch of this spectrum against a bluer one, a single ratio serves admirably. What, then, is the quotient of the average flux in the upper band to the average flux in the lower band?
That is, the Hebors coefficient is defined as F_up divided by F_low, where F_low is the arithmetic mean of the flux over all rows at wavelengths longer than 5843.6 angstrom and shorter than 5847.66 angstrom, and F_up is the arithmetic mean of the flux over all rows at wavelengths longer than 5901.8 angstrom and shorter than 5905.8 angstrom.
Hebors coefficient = 0.96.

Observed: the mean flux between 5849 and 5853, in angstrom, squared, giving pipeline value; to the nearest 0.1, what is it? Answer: 42.5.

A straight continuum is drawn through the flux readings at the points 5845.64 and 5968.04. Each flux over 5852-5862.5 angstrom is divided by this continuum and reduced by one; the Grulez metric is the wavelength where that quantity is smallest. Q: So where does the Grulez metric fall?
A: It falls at 5859.11 angstrom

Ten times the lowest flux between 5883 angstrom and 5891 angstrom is 53.9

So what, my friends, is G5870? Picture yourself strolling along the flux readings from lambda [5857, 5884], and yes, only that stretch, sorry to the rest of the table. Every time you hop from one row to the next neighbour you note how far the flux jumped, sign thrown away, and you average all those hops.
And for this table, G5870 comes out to 0.42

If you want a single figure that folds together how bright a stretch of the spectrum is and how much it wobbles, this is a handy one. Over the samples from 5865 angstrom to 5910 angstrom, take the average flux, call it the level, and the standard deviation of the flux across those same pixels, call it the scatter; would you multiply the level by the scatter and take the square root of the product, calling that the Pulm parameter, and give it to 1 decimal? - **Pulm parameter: 2.0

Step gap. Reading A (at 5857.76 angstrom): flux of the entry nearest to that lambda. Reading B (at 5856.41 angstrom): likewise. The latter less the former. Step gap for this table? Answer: -0.1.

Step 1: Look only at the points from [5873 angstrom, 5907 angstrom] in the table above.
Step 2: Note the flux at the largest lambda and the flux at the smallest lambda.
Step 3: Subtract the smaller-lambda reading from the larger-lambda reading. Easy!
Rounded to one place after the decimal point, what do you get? -1.1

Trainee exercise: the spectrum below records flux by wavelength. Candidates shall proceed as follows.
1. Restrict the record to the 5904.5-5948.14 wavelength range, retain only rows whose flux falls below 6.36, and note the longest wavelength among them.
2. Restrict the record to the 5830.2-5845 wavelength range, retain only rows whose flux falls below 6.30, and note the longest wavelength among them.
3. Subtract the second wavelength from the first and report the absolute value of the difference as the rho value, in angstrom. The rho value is 109.9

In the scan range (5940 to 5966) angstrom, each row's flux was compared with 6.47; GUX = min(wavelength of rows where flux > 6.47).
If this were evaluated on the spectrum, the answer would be 5940.62 angstrom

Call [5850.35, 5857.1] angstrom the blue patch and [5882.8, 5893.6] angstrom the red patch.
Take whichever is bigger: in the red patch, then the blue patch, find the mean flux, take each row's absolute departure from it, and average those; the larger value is 0.381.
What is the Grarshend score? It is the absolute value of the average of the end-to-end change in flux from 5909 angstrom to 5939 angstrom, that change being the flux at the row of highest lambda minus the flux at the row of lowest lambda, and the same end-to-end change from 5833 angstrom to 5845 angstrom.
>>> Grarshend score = 0.32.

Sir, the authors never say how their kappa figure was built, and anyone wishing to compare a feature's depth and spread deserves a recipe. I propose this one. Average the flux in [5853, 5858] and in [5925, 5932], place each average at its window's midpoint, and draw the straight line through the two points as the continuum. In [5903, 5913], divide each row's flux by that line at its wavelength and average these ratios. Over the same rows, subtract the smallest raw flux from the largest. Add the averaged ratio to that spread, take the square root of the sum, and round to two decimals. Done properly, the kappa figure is 1.44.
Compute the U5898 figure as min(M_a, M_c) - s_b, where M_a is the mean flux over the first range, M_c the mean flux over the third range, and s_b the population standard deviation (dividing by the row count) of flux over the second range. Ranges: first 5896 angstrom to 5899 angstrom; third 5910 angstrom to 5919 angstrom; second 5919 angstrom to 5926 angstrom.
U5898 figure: 5.4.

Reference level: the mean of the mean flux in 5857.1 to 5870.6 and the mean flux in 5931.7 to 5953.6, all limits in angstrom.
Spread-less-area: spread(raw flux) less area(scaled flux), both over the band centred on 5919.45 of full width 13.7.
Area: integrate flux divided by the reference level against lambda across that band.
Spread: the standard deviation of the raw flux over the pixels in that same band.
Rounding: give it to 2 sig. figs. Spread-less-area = -13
